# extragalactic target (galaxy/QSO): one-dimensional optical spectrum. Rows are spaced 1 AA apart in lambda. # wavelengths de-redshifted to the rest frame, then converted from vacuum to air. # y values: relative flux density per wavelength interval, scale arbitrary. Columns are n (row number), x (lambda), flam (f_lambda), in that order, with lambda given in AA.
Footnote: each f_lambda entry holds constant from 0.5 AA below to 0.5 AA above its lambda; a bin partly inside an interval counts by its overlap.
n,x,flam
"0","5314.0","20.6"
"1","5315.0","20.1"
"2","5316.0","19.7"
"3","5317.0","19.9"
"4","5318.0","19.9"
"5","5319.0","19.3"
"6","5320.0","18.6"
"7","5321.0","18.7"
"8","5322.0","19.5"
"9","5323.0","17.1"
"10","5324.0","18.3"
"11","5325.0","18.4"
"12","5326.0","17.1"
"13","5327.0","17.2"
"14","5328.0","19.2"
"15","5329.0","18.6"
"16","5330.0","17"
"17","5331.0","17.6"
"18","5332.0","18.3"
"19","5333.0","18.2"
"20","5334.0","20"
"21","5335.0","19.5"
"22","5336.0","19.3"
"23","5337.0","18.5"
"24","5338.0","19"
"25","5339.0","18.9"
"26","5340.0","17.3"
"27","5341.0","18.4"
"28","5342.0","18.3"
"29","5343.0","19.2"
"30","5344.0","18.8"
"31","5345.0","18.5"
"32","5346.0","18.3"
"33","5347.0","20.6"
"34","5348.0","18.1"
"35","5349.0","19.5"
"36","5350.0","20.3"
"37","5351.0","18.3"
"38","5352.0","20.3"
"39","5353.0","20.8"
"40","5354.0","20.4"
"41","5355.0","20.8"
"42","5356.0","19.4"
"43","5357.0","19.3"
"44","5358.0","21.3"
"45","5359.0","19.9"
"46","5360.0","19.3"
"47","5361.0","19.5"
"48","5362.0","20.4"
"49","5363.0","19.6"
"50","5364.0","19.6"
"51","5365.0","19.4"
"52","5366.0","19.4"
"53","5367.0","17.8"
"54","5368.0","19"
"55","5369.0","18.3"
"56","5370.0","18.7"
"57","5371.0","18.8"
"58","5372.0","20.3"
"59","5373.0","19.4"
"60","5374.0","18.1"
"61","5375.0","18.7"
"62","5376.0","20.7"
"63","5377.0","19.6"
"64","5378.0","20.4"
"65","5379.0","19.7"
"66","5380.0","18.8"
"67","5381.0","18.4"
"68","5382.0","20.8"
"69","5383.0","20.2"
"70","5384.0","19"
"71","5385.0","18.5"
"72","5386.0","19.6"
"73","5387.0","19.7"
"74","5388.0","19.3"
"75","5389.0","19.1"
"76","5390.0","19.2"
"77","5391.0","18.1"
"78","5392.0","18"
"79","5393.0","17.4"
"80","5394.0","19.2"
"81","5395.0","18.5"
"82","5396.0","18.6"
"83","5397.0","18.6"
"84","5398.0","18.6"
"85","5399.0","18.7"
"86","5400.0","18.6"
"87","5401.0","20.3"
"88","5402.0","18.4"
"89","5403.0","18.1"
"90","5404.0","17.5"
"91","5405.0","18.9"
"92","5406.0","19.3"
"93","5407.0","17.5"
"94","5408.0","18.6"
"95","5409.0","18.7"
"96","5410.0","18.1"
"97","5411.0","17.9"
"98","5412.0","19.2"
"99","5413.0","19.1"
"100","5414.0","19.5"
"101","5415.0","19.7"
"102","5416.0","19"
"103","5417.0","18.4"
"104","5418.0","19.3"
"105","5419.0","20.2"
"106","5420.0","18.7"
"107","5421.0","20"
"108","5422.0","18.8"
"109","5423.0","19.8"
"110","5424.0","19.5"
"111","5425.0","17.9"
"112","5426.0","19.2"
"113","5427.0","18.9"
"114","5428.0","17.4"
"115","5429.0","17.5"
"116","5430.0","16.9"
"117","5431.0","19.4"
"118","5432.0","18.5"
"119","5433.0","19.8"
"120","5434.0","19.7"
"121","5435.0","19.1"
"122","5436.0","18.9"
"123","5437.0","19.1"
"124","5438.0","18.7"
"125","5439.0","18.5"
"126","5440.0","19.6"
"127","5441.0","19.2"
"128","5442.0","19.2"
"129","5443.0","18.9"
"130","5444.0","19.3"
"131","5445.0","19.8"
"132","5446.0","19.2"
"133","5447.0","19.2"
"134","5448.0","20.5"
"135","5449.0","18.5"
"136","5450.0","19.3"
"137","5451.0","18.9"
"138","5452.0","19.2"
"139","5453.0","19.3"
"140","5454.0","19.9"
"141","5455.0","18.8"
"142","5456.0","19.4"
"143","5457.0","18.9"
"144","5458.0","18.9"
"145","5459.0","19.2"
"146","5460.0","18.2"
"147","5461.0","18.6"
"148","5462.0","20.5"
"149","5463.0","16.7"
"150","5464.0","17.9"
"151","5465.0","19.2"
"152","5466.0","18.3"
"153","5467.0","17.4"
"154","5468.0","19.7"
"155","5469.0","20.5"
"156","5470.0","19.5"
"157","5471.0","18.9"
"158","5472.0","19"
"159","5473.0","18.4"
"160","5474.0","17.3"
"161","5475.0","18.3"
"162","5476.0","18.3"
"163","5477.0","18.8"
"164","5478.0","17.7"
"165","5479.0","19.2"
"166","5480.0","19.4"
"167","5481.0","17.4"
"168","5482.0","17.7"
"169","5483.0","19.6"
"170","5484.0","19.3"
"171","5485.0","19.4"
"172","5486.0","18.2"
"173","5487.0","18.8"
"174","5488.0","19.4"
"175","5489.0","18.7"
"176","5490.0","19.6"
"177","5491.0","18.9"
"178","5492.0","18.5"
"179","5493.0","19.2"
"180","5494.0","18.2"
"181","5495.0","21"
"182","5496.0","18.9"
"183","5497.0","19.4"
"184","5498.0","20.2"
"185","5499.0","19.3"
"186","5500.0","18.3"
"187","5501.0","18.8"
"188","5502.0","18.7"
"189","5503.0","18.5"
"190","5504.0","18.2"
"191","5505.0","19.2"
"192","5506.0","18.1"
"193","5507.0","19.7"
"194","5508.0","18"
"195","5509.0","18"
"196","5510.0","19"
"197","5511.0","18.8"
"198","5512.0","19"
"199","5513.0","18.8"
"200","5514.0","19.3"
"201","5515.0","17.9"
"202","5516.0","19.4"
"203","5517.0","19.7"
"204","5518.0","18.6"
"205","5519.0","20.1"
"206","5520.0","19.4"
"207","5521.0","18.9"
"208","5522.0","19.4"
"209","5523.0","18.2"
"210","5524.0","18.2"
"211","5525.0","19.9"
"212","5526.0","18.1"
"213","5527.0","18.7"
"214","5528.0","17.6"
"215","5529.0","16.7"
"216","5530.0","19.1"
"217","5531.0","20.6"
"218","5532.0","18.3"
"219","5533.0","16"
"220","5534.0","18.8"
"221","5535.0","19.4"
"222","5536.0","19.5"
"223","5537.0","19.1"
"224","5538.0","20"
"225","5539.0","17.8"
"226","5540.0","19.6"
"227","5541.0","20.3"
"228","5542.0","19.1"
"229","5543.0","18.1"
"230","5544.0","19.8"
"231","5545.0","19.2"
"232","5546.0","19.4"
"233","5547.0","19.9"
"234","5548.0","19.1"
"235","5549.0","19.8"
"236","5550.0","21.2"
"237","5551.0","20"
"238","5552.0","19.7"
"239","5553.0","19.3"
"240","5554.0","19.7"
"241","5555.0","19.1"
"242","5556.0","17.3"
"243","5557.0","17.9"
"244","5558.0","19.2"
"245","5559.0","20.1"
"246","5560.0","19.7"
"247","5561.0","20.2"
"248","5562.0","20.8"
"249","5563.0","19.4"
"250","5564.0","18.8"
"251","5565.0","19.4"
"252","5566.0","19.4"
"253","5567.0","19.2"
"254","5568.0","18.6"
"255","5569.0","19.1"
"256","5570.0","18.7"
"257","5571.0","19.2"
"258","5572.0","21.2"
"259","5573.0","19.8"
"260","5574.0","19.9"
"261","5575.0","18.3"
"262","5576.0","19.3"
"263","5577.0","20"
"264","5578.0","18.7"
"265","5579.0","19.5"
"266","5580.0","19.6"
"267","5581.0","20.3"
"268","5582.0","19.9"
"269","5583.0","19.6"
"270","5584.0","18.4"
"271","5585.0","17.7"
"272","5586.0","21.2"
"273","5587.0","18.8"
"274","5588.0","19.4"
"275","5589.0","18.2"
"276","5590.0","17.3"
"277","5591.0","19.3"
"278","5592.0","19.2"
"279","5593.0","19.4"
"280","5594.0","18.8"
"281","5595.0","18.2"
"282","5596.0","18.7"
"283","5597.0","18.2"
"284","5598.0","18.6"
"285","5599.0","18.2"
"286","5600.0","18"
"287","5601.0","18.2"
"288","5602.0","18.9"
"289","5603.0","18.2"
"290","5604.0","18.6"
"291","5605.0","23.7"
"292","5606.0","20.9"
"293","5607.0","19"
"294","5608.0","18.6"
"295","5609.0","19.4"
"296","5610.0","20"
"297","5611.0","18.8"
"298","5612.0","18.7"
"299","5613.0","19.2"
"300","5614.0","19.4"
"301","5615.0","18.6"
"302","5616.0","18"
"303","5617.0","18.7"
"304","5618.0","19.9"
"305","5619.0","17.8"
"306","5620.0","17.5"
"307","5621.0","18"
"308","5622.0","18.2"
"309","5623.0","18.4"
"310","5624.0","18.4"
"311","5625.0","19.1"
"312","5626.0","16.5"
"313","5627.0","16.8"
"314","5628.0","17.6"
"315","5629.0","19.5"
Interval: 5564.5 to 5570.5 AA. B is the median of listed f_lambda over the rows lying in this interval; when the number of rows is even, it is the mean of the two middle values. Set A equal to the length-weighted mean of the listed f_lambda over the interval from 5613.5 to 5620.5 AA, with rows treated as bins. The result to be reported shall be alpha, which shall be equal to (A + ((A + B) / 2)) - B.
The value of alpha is 18.3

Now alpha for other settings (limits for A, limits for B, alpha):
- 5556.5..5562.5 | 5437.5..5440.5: 20.1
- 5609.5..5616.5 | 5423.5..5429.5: 19.2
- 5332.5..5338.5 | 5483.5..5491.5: 19.1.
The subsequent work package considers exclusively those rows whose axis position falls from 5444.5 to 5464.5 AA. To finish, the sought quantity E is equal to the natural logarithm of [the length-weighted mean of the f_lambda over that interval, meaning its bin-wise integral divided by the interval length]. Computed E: 2.95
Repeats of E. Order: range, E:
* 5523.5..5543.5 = 2.93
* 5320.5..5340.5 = 2.91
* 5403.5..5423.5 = 2.94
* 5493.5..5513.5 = 2.94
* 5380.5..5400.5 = 2.94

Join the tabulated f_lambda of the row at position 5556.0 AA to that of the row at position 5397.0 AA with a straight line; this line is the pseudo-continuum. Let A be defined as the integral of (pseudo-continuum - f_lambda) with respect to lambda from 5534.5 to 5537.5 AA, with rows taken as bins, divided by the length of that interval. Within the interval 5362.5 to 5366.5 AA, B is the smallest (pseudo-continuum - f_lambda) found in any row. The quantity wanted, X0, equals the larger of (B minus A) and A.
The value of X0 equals 1.1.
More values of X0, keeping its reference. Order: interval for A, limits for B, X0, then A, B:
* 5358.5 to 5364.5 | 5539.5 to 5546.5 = -0.8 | -0.8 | -2.9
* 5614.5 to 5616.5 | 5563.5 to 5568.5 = -0.7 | -1.5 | -2.2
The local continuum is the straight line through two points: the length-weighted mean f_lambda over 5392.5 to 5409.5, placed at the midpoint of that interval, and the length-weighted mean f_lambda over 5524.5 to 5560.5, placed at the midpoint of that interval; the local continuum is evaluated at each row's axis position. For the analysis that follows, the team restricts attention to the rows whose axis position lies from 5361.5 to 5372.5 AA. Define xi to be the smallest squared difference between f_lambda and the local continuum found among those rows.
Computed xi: 0.019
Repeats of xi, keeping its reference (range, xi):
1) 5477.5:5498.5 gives 0.000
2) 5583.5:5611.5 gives 0.001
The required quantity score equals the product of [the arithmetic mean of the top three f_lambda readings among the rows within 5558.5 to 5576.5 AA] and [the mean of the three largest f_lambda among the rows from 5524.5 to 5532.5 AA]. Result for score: 412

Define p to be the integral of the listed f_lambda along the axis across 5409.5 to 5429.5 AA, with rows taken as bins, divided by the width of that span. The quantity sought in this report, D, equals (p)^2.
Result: 357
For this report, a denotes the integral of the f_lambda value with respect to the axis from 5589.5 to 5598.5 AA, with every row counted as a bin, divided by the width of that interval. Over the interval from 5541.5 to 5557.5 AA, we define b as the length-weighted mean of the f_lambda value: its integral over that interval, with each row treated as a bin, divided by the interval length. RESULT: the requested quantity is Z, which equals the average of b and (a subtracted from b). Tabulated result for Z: 9.97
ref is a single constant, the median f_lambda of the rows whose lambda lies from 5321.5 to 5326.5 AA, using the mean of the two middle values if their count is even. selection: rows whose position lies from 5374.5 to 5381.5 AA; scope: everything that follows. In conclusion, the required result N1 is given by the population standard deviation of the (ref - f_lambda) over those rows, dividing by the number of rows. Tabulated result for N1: 0.814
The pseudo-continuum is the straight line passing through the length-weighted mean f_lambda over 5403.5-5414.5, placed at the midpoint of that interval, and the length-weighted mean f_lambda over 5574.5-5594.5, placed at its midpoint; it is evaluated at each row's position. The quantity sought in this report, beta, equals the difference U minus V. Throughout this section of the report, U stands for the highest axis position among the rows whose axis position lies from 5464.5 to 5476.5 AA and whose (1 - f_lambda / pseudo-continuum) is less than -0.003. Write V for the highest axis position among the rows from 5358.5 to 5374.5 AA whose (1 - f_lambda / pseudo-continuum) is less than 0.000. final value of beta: 99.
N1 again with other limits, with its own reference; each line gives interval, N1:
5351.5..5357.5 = 0.607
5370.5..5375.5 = 0.745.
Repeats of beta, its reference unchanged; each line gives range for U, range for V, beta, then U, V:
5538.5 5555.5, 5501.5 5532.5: 23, 5554.0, 5531.0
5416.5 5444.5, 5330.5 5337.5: 107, 5444.0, 5337.0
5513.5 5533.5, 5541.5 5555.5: -24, 5531.0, 5555.0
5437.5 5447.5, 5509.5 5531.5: -84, 5447.0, 5531.0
